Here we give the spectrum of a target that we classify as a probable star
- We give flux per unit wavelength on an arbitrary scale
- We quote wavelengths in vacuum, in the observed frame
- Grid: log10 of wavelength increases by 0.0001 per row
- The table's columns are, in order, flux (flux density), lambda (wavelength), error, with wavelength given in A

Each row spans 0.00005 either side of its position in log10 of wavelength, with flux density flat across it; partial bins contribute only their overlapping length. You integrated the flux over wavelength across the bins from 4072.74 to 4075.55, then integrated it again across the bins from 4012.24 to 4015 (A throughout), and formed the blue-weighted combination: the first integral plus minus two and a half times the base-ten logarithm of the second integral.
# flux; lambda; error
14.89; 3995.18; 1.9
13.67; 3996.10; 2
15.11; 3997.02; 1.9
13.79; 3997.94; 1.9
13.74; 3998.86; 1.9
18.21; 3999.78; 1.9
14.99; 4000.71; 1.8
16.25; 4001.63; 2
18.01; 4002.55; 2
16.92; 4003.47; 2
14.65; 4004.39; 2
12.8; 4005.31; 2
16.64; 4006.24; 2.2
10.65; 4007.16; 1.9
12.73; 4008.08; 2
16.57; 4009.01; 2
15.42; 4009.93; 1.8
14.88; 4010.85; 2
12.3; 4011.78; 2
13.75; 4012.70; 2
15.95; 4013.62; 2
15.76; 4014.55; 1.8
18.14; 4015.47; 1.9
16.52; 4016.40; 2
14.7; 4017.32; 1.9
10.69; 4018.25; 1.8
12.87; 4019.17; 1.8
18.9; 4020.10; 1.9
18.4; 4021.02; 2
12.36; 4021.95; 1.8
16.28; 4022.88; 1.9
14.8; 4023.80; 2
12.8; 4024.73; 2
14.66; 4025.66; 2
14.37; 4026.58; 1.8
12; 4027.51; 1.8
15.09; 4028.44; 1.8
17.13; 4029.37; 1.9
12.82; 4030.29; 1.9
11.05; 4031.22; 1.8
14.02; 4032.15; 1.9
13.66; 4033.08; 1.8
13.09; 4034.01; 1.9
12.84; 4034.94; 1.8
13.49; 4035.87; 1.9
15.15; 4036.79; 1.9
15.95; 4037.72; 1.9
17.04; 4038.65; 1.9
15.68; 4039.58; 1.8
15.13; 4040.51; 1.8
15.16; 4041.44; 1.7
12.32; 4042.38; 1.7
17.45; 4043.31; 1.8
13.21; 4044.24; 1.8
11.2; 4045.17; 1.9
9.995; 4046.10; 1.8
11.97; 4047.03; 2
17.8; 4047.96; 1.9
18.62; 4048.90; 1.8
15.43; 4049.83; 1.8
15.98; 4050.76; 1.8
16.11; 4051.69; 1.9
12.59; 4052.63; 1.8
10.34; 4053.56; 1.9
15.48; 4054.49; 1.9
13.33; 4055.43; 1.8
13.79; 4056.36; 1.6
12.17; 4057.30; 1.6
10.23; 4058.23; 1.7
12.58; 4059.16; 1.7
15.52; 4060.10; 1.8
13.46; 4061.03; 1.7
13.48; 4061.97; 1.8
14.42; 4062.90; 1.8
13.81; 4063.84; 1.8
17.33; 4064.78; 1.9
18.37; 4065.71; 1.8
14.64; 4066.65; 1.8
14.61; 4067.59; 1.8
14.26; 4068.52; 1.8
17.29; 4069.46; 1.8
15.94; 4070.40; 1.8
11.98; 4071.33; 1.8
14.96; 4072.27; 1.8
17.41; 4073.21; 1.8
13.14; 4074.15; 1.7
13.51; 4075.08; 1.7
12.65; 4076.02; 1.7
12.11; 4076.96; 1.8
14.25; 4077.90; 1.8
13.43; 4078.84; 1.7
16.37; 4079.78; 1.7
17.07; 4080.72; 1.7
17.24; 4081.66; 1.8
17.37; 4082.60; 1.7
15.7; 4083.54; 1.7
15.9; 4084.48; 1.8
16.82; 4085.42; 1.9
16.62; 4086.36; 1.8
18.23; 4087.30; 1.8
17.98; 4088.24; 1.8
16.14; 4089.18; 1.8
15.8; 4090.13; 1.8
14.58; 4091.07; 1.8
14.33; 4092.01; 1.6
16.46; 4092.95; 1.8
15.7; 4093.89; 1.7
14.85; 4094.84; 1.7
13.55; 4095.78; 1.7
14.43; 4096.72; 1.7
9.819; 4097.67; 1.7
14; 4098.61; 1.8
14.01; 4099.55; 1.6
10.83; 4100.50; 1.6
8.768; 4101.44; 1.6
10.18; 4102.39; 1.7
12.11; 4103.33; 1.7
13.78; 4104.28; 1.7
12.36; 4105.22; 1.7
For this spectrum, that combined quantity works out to 37.3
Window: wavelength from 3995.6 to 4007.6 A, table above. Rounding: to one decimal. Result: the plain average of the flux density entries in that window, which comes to 15.0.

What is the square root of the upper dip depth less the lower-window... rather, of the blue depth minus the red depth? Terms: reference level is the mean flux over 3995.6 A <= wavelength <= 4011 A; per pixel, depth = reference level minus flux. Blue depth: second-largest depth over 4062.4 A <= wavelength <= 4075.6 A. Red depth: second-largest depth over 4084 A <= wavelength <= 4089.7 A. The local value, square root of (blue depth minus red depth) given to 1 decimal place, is 1.7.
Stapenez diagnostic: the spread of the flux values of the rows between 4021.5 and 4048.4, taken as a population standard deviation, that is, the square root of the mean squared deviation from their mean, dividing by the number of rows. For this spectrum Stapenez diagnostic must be 2.00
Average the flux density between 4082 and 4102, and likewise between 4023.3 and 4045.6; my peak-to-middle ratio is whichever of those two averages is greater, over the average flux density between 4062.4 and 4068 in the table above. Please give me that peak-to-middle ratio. 0.96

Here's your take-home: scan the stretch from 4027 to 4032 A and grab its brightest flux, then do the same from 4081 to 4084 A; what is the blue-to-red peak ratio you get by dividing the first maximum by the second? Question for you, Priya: 0.99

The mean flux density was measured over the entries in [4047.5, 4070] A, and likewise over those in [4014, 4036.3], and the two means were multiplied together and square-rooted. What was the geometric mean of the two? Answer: 14.5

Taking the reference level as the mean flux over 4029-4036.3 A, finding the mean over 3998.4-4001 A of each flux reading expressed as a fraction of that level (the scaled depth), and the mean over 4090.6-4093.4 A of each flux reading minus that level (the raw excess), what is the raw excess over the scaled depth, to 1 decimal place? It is 1.4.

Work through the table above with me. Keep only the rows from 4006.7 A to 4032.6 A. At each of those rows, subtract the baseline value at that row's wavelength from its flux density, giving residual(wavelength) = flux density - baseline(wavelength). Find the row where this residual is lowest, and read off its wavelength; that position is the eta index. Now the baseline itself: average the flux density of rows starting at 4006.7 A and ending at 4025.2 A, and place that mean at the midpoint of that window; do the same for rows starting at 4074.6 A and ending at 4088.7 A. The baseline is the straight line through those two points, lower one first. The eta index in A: 4018.25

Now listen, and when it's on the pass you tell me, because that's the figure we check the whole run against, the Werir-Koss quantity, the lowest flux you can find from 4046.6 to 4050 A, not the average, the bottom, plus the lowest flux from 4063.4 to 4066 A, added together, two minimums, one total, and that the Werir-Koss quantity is 25.8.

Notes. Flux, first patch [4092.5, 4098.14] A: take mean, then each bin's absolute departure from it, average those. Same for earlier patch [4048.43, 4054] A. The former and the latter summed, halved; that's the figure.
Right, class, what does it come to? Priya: 1.9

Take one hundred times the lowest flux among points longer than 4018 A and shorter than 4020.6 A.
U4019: 1069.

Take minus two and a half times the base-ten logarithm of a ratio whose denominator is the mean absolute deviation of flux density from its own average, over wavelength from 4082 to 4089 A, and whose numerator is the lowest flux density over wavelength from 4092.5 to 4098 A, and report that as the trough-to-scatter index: -2.74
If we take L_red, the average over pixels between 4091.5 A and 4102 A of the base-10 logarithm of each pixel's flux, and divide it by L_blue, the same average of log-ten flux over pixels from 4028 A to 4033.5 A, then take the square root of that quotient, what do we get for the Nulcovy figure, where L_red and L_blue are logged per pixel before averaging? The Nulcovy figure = 0.99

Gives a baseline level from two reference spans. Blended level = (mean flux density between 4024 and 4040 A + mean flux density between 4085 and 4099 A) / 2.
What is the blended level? 14.7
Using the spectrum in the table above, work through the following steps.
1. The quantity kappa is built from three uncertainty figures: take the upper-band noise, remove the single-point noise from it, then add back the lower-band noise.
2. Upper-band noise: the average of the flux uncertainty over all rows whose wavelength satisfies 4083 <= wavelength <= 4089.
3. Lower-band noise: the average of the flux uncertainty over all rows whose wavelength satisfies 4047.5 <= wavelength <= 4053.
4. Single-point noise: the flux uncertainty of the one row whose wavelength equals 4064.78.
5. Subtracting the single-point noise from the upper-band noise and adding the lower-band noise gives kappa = 1.73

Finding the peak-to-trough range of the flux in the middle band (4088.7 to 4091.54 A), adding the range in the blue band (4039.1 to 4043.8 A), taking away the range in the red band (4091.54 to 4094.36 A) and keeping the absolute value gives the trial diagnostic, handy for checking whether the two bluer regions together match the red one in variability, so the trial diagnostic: 4.6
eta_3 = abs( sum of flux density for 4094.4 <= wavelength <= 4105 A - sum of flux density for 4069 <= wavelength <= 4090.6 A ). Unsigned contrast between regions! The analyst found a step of 222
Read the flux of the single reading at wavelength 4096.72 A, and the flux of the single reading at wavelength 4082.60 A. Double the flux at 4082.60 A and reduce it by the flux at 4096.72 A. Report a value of 20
